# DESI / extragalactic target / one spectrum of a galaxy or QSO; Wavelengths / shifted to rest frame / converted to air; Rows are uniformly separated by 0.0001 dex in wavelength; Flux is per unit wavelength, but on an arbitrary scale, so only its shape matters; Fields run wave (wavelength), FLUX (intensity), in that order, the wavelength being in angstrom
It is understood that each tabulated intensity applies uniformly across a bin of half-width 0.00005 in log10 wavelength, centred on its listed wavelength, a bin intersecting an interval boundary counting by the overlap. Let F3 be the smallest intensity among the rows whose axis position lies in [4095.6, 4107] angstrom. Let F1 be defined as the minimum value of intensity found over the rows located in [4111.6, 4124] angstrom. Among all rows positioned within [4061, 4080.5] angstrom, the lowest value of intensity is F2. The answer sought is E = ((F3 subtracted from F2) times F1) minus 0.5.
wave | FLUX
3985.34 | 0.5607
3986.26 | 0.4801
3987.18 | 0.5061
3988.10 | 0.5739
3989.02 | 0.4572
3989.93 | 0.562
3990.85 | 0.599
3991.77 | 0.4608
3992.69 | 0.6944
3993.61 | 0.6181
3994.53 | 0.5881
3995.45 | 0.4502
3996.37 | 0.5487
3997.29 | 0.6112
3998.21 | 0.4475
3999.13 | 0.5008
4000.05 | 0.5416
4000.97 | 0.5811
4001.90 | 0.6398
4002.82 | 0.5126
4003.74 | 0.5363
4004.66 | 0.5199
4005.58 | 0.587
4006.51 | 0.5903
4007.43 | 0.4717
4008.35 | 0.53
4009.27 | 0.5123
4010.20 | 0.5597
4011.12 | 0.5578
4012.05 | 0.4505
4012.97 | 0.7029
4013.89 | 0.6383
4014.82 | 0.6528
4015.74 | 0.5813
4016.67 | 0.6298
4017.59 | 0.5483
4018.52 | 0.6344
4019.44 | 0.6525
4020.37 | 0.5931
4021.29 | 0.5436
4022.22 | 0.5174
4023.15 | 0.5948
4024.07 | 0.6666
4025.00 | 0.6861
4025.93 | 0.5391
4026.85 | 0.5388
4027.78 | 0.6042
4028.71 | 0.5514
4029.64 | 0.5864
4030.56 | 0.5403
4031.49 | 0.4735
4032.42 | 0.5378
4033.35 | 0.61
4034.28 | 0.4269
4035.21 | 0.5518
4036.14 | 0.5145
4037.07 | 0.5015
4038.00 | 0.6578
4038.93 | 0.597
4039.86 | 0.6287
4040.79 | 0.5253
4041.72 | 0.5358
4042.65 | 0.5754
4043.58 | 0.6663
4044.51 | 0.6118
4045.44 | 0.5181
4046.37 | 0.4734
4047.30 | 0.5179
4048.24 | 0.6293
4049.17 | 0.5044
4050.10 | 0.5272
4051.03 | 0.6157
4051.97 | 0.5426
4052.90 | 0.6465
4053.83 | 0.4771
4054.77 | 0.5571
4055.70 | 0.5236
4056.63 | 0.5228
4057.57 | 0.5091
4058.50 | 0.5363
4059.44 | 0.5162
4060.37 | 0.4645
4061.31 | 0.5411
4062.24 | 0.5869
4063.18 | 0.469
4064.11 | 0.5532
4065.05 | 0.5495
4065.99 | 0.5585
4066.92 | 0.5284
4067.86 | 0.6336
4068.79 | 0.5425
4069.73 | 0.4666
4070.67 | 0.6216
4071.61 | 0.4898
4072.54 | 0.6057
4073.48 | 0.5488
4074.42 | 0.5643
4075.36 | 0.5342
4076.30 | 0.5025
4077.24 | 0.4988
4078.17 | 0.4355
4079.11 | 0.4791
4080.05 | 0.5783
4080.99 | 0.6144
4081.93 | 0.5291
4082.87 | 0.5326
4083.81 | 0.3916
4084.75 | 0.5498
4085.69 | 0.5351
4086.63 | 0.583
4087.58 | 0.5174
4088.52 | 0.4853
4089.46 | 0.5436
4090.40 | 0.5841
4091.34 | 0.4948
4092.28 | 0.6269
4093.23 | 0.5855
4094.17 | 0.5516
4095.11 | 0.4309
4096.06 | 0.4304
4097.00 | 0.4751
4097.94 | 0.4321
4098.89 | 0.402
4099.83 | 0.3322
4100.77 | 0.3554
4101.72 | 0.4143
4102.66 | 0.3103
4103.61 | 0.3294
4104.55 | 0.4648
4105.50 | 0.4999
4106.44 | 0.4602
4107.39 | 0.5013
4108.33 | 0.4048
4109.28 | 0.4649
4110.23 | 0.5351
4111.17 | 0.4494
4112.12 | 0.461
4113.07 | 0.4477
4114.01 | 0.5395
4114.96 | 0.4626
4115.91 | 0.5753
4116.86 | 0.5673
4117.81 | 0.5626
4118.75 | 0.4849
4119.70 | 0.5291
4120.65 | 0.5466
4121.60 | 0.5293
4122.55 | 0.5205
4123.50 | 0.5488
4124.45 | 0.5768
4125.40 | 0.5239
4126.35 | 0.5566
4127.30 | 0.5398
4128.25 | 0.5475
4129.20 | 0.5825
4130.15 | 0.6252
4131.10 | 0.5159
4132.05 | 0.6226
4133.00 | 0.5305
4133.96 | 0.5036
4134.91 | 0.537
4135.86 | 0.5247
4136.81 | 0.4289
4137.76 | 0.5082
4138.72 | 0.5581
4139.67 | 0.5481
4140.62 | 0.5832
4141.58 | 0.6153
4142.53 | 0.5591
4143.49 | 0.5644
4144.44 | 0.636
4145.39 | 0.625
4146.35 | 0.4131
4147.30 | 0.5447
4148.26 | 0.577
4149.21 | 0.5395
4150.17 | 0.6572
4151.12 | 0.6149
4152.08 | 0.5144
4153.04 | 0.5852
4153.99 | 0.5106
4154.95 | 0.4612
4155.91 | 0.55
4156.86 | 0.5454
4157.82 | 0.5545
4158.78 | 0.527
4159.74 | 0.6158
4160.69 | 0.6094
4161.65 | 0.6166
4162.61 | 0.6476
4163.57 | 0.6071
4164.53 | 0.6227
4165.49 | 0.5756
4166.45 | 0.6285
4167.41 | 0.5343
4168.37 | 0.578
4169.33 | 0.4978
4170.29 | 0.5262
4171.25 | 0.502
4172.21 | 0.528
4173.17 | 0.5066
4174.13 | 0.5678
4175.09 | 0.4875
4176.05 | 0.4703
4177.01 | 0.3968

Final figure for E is -0.444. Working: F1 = 0.4477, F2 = 0.4355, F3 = 0.3103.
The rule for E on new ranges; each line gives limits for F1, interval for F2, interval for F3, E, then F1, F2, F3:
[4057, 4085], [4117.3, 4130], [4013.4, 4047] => -0.477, 0.3916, 0.4849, 0.4269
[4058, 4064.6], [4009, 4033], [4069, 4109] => -0.435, 0.4645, 0.4505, 0.3103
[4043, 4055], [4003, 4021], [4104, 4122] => -0.478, 0.4734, 0.4505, 0.4048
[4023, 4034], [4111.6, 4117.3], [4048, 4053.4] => -0.527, 0.4735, 0.4477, 0.5044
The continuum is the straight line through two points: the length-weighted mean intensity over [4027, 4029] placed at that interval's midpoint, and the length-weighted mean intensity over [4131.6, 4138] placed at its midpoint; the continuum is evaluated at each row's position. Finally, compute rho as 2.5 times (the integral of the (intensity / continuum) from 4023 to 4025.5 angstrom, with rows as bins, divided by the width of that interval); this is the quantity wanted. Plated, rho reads 2.8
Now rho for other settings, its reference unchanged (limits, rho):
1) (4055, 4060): 2.3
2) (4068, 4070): 2.4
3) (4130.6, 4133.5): 2.7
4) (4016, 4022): 2.6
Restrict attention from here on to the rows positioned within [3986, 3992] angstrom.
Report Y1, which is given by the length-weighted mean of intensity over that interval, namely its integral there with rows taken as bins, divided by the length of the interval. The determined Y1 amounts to 0.524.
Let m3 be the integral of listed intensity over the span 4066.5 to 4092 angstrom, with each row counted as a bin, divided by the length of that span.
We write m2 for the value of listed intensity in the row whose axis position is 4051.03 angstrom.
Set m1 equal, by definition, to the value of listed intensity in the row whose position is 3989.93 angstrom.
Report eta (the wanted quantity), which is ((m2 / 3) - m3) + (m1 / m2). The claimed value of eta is 0.58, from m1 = 0.562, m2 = 0.6157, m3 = 0.53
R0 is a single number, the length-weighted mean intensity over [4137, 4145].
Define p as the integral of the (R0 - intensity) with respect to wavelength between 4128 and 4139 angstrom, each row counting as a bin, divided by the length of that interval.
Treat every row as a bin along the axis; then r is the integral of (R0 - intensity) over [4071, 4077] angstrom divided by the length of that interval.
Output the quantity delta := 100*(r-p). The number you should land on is 0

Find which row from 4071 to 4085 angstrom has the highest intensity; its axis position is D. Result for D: 4080.99 angstrom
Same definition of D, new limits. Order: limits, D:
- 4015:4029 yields 4025.00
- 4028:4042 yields 4038.00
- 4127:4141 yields 4130.15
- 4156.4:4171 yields 4162.61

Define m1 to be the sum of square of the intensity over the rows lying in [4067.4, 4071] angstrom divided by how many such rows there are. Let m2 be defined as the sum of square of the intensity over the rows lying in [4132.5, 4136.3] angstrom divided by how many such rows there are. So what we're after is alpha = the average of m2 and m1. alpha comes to 0.300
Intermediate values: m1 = 0.32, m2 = 0.275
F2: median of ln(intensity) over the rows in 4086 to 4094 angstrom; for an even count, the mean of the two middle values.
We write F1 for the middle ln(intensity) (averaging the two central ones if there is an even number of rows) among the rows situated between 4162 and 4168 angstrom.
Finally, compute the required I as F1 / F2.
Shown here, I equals 0.8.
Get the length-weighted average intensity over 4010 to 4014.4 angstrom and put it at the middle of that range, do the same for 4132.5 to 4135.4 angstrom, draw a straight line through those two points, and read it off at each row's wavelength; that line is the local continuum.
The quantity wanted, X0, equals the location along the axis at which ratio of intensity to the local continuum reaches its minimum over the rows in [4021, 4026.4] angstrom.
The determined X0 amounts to 4022.22 angstrom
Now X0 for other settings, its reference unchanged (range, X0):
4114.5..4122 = 4114.96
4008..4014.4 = 4012.05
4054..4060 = 4057.57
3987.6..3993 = 3989.02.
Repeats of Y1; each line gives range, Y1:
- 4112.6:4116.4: 0.507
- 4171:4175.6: 0.519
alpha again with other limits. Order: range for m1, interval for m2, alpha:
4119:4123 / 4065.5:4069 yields 0.302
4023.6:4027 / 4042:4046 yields 0.364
